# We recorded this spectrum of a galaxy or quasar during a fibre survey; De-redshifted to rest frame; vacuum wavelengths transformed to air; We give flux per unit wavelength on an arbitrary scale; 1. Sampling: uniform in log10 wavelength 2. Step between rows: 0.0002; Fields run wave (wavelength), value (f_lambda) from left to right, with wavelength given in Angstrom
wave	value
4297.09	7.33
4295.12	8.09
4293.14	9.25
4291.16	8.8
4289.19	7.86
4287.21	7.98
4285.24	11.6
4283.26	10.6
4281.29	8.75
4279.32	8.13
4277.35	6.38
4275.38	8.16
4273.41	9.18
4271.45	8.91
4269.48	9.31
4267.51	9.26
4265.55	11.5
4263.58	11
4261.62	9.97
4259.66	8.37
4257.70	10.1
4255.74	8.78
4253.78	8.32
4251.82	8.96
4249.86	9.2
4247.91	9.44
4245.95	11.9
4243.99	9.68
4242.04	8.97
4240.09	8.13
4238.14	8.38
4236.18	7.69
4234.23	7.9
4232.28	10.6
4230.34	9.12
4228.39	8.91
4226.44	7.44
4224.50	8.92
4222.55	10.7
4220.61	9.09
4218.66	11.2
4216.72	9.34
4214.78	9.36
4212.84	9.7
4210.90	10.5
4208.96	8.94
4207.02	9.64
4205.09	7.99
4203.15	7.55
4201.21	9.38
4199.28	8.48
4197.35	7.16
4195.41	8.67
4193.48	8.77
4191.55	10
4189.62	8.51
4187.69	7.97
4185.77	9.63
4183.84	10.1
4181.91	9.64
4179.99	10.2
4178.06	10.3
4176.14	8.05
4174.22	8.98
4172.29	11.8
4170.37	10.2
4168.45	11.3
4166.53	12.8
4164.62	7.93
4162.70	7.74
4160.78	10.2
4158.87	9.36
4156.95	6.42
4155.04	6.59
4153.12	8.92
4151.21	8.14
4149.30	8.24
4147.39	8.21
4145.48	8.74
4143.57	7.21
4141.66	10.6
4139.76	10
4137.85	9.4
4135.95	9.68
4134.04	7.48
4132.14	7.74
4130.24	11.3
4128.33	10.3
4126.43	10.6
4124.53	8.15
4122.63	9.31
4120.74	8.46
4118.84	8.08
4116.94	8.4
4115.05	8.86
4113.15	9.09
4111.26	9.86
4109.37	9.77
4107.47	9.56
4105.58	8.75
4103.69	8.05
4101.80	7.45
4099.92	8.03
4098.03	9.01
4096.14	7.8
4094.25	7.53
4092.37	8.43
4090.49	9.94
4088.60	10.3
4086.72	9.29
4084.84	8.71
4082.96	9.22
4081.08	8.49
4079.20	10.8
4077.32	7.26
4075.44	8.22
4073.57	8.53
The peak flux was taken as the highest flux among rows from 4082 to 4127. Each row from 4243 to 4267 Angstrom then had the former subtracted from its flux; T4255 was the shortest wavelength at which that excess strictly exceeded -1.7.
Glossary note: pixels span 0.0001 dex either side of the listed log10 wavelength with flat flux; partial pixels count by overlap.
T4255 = 4243.99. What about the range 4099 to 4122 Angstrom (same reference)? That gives 4107.47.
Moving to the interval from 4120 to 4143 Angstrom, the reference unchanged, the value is 4122.63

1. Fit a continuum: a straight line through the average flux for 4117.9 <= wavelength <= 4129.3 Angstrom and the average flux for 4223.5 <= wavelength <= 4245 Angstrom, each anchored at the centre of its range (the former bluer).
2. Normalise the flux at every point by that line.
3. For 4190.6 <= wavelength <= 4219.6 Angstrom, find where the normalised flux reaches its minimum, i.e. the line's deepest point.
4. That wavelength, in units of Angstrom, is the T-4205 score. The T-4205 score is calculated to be 4197.35 Angstrom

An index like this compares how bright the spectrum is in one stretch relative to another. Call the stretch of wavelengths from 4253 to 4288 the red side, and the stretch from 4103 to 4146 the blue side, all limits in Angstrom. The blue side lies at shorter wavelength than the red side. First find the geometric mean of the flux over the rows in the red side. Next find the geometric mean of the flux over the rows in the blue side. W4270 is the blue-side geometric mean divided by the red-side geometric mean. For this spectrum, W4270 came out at 0.99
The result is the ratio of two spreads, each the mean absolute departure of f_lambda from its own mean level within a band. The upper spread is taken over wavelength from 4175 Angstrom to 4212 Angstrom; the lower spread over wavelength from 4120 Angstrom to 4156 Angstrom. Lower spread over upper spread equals 1.2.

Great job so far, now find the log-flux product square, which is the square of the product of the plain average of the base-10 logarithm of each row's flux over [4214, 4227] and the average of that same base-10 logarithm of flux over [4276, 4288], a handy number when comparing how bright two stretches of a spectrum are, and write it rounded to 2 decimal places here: 0.84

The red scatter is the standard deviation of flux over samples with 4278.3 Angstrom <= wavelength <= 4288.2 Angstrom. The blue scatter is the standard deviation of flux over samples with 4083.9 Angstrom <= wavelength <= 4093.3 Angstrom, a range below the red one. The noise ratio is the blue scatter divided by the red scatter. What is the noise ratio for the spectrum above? 0.49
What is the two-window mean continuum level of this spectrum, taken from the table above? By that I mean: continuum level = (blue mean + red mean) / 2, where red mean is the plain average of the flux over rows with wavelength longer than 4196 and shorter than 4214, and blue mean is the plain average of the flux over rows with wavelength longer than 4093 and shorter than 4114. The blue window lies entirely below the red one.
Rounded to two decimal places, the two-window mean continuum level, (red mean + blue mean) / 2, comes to 8.72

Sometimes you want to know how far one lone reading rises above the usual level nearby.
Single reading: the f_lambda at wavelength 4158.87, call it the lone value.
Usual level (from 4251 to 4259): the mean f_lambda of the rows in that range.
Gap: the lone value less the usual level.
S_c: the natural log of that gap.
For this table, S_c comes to -1.1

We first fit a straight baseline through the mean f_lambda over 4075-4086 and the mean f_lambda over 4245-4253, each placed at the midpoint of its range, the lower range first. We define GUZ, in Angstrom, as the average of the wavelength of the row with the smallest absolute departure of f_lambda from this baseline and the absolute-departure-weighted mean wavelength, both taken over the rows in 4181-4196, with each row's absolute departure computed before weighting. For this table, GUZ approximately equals 4187.7 Angstrom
